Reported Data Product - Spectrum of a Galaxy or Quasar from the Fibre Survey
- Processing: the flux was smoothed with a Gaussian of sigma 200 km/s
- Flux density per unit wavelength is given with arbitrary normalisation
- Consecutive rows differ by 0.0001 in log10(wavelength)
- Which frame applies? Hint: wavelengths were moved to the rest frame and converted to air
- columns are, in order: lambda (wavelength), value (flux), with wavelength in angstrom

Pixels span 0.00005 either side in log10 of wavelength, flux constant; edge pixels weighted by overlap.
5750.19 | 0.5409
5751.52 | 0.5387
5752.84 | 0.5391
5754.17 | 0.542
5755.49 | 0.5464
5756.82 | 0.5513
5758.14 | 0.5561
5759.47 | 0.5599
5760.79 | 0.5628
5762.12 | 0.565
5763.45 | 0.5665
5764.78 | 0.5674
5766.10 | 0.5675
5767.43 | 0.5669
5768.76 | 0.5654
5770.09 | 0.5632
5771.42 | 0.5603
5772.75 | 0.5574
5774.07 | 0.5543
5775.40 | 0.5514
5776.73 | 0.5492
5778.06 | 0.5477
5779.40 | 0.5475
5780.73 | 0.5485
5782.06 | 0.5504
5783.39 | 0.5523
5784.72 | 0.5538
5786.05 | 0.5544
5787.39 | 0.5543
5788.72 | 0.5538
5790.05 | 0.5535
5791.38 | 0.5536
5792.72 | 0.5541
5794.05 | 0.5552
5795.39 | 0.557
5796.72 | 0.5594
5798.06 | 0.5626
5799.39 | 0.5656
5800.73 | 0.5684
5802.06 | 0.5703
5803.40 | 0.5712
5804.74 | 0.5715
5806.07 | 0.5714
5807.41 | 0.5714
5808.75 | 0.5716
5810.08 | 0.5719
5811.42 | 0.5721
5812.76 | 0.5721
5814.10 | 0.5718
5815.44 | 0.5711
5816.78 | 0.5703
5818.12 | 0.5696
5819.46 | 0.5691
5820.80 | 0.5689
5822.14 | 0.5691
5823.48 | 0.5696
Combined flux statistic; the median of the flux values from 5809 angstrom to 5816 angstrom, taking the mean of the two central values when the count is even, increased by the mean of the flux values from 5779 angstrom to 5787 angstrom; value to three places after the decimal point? 1.123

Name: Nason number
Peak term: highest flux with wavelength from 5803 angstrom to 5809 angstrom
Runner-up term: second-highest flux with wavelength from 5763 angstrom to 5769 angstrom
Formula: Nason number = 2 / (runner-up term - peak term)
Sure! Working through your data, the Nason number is -476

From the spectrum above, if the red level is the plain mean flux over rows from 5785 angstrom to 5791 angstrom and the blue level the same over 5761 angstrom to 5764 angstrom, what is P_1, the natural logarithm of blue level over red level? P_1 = 0.02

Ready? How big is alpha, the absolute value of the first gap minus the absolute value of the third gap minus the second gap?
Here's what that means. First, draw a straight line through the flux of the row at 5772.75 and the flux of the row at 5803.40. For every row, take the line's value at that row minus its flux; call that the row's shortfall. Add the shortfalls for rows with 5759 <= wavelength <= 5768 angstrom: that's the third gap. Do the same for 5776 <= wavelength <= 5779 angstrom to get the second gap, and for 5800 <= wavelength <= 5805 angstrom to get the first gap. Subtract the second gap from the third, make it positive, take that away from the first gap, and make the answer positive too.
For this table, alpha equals 0.10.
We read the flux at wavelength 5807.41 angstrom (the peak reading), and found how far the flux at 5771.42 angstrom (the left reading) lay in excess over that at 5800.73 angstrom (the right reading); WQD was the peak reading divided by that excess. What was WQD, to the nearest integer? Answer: -71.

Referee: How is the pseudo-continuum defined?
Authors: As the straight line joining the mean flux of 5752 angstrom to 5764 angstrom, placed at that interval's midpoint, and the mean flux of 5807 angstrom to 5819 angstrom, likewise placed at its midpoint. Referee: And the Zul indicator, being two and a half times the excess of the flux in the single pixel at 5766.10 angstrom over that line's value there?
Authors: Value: 0.027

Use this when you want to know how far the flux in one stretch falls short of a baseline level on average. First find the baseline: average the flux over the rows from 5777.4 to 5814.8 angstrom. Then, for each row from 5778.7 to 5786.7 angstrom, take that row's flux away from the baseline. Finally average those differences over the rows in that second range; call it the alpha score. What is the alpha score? 0.010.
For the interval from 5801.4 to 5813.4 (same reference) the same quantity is -0.011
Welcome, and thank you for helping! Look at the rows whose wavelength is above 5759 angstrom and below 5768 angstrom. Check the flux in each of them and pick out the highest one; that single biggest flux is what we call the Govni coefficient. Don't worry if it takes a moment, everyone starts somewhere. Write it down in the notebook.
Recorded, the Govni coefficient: 0.5675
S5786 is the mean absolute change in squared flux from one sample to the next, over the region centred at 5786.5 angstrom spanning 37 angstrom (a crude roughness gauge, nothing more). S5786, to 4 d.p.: 0.0018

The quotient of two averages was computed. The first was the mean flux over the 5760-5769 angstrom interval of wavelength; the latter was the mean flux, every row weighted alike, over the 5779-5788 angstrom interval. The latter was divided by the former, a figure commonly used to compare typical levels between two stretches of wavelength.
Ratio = 0.97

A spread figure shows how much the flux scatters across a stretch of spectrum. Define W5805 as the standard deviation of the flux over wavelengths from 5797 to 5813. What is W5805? 0.003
